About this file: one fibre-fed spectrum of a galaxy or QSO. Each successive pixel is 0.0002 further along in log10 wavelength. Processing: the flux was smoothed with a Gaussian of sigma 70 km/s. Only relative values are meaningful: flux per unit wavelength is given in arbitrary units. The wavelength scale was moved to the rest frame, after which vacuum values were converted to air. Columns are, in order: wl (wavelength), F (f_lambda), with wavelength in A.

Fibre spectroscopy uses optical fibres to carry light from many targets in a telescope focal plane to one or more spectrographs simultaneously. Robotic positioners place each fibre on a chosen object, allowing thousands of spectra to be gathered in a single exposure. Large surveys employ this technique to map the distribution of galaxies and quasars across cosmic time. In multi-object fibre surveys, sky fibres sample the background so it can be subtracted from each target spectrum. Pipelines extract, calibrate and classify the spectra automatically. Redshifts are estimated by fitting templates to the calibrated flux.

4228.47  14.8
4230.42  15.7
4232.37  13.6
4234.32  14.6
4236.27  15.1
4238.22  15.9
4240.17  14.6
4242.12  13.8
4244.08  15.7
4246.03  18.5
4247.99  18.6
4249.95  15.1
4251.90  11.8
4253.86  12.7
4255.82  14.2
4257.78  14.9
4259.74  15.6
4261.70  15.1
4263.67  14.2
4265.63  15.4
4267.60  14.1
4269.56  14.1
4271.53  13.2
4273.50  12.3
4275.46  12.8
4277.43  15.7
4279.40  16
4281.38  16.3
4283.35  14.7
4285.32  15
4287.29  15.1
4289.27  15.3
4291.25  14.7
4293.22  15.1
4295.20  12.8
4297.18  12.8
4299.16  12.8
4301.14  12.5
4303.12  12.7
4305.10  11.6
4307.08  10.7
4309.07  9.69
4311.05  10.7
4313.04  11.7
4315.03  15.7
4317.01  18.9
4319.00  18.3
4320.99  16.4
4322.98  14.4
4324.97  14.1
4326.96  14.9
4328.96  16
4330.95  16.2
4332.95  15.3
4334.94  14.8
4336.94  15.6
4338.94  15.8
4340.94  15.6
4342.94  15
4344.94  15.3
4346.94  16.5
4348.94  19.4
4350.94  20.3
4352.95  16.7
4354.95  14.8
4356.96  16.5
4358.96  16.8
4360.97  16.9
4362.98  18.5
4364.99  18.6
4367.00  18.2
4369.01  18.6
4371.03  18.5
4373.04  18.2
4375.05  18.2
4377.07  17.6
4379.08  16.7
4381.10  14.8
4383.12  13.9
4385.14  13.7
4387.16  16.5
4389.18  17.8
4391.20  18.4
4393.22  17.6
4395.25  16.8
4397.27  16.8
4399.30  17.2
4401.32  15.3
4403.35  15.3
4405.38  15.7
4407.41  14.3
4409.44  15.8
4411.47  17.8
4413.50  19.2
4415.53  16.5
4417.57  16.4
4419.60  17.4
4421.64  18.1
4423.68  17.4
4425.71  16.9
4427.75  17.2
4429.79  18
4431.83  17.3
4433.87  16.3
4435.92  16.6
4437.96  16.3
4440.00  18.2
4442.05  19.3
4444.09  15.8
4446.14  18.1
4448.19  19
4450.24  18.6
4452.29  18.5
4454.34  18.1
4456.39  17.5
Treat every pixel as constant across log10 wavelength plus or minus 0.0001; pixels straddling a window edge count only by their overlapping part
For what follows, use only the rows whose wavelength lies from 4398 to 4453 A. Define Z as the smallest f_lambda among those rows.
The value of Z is 14.3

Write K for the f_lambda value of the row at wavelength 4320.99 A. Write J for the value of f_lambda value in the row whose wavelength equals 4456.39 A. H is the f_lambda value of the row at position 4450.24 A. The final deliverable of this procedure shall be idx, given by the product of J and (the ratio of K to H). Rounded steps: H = 18.6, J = 17.5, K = 16.4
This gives 15.4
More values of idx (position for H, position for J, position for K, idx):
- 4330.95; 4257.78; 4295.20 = 11.8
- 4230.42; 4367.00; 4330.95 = 18.8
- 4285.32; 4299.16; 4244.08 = 13.4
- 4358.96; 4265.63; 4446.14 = 16.6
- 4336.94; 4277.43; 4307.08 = 10.8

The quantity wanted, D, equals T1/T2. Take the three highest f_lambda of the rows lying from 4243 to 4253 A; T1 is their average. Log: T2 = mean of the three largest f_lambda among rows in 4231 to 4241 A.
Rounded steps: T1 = 17.6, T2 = 15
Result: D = 1.16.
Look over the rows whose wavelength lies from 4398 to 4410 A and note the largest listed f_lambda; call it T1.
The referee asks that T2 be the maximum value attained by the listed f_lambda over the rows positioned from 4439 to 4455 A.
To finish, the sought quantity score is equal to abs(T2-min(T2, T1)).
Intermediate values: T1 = 17.2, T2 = 19.3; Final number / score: 2.1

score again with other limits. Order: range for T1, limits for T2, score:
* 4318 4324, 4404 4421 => 0.9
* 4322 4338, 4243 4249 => 2.4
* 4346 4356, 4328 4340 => 0.0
